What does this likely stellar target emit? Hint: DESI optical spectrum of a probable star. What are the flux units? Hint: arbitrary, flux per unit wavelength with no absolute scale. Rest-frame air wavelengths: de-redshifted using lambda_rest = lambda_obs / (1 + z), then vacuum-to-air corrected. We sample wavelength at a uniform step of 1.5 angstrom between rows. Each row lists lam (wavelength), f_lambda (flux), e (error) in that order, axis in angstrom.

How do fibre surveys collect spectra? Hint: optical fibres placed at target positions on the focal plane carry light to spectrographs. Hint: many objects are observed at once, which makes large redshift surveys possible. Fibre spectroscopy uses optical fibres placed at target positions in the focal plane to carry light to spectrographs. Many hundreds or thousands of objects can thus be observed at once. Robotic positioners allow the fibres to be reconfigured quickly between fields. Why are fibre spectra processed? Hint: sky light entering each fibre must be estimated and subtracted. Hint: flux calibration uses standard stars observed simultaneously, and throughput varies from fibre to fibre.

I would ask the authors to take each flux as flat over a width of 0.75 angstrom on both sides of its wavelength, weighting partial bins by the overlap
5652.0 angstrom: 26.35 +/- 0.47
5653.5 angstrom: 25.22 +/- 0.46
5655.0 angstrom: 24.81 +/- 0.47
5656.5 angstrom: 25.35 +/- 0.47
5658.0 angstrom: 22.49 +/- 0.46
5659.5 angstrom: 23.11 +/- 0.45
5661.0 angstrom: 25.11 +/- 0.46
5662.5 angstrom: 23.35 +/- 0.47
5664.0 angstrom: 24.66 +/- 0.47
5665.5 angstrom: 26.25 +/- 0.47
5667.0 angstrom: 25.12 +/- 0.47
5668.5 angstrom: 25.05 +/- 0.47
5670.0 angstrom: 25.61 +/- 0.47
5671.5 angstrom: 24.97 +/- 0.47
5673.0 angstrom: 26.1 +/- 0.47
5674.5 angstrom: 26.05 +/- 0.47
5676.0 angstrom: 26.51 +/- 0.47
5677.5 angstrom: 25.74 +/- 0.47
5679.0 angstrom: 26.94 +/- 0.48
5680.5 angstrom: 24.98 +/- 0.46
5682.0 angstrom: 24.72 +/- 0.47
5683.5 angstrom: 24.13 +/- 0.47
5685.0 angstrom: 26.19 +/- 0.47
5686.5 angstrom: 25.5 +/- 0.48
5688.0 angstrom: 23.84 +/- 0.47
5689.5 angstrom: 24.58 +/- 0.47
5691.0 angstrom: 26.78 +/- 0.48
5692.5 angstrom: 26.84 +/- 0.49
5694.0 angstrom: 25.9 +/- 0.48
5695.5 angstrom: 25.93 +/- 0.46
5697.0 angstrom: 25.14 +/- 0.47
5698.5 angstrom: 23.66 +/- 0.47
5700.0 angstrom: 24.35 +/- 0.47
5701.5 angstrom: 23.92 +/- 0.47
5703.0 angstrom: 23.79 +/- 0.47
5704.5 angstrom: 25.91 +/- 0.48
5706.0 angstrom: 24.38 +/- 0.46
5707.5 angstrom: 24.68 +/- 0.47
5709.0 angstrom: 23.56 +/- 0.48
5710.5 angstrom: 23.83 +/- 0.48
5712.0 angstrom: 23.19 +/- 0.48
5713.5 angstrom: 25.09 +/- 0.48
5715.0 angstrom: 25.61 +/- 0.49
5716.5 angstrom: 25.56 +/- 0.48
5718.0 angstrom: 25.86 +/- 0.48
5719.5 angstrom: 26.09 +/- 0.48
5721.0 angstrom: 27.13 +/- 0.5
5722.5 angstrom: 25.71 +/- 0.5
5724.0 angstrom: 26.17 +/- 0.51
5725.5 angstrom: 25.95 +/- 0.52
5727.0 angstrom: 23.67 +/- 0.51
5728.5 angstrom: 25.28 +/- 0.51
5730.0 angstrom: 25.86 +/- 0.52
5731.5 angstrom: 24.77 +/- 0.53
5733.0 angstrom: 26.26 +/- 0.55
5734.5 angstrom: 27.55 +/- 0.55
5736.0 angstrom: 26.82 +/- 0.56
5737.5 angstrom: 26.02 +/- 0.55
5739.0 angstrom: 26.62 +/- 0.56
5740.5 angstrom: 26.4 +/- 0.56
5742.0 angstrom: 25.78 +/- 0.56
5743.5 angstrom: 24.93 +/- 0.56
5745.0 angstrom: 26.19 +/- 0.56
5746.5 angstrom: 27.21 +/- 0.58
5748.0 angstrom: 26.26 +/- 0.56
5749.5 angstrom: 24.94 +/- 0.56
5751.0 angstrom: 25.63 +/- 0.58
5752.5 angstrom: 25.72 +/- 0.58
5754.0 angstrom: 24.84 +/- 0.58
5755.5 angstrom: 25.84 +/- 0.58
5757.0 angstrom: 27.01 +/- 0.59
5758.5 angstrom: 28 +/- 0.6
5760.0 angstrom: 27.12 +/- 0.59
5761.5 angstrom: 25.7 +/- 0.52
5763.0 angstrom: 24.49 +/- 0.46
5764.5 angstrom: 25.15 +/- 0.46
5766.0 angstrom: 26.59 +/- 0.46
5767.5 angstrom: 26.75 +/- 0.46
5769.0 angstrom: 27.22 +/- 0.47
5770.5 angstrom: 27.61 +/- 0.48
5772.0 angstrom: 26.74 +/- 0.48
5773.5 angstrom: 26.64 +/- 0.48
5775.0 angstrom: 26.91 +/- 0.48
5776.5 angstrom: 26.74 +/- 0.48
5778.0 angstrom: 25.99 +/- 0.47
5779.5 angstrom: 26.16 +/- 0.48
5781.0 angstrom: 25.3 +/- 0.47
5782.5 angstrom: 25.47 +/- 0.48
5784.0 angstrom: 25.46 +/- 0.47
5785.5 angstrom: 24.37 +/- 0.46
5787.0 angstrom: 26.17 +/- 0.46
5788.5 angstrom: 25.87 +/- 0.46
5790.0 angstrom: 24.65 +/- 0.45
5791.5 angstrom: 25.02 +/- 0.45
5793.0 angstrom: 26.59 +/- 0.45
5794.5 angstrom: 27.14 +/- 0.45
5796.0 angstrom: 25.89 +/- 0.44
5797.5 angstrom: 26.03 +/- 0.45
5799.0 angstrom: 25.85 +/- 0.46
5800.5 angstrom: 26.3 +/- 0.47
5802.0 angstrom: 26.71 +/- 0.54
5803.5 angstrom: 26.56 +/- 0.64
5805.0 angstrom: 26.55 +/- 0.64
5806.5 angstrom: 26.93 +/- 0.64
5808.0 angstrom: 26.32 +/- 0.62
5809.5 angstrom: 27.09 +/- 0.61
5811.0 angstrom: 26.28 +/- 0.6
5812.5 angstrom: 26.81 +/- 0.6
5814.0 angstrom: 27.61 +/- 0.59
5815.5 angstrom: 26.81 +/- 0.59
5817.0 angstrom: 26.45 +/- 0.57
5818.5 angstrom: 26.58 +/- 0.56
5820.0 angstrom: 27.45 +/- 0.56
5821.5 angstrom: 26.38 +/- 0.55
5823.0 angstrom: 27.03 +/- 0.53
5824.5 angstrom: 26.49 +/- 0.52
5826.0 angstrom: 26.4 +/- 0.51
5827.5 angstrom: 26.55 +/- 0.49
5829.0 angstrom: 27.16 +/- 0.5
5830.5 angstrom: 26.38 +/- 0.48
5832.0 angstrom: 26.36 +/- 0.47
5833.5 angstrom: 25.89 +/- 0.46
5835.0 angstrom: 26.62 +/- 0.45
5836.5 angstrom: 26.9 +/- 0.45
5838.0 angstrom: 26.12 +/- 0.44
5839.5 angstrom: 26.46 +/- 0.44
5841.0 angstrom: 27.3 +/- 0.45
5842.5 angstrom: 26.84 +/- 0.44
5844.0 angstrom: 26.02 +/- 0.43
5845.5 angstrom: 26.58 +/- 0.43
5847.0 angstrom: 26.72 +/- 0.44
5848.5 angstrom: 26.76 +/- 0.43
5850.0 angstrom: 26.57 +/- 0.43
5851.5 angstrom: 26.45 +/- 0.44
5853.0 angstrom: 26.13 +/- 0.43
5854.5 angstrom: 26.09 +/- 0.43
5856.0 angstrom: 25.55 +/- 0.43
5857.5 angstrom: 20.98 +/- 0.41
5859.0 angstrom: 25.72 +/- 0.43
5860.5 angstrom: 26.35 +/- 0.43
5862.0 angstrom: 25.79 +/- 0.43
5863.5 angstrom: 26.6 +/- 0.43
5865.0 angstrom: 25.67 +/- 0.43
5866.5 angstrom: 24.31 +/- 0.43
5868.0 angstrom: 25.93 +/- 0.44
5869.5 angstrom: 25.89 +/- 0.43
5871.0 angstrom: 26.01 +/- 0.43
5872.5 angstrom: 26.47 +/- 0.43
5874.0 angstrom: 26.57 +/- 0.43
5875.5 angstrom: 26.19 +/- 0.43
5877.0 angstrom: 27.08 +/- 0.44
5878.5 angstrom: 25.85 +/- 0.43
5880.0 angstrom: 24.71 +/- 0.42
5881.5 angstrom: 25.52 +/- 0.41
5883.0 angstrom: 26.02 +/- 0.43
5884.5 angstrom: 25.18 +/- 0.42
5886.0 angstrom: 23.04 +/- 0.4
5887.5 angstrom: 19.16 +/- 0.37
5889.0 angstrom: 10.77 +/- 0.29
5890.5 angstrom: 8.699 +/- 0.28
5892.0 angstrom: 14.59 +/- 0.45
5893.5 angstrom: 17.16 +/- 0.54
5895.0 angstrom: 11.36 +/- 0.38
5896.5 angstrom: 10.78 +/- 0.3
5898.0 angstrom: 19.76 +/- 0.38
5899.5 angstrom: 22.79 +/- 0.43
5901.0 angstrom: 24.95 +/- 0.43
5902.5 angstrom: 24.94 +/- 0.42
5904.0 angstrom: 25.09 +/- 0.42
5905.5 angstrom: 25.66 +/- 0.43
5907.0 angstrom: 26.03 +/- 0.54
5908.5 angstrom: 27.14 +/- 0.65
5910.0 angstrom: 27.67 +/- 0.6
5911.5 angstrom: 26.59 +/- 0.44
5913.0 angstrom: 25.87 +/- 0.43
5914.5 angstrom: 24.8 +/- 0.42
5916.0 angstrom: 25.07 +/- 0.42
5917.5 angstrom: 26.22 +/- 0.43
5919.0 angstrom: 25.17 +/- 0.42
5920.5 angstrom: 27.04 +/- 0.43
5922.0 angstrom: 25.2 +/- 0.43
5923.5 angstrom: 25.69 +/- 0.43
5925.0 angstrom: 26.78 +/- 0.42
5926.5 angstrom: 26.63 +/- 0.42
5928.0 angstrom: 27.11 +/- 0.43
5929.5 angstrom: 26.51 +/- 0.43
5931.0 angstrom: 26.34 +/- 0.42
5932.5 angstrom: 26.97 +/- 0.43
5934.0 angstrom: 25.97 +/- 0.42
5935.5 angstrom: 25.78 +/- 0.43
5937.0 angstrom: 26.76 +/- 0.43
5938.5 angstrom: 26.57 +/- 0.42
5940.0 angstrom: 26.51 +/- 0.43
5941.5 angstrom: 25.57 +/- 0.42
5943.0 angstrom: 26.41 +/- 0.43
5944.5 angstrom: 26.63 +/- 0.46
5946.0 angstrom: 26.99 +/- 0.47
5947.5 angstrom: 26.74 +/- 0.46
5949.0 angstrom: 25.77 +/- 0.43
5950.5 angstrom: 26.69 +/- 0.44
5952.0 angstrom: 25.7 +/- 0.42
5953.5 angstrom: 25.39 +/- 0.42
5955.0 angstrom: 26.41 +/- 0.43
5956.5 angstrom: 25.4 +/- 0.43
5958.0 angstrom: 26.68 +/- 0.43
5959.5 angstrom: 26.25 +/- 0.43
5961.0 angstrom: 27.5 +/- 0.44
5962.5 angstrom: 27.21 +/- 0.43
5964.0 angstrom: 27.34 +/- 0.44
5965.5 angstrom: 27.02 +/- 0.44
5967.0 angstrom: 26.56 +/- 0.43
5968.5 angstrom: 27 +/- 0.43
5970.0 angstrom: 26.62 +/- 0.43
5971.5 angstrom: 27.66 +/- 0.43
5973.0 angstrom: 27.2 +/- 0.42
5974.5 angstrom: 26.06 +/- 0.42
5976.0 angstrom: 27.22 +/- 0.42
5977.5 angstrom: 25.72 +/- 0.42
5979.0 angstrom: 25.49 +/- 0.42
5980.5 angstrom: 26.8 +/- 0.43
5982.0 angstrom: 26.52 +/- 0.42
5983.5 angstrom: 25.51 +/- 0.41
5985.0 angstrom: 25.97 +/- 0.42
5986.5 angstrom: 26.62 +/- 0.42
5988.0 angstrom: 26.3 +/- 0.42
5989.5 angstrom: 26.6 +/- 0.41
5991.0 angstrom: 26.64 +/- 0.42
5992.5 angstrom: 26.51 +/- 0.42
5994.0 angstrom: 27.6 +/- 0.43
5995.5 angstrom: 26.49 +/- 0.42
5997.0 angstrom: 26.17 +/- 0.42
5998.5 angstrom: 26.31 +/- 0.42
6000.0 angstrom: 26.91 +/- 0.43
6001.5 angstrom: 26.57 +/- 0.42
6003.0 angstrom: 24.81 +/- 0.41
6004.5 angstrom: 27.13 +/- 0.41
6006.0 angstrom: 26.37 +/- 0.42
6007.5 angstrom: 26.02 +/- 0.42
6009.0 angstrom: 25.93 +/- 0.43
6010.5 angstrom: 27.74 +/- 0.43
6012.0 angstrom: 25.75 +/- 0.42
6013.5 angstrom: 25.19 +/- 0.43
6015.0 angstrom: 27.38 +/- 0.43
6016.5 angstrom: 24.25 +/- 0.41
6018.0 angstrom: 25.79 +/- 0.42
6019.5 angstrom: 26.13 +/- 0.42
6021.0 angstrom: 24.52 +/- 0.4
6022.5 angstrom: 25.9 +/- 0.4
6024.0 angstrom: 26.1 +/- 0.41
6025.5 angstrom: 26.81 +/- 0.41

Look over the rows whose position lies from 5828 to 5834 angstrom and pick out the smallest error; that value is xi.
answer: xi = 0.460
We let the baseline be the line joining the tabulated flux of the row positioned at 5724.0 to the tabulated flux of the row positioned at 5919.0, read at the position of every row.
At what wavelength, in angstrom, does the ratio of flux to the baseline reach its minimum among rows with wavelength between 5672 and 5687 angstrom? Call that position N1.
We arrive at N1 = 5683.5 angstrom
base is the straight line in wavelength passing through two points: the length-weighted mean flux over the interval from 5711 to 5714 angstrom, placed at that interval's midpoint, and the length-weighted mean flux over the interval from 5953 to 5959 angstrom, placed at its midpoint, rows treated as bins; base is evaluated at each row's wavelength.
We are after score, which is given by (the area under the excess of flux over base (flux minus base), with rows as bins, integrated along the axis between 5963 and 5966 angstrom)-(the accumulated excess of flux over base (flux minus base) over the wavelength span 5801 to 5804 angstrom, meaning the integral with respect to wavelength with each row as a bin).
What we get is -2.2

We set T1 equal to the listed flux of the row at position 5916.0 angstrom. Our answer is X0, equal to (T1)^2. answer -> 629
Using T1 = 25.07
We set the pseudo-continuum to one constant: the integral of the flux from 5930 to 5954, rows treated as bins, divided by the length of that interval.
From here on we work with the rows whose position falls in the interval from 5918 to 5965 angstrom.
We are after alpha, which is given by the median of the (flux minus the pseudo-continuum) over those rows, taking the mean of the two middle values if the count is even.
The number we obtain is 0.20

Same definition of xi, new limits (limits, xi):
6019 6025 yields 0.400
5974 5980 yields 0.420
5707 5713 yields 0.470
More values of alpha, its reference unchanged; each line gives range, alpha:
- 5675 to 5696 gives -0.49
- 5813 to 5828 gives 0.25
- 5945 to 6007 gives 0.26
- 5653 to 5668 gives -1.35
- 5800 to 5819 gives 0.27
